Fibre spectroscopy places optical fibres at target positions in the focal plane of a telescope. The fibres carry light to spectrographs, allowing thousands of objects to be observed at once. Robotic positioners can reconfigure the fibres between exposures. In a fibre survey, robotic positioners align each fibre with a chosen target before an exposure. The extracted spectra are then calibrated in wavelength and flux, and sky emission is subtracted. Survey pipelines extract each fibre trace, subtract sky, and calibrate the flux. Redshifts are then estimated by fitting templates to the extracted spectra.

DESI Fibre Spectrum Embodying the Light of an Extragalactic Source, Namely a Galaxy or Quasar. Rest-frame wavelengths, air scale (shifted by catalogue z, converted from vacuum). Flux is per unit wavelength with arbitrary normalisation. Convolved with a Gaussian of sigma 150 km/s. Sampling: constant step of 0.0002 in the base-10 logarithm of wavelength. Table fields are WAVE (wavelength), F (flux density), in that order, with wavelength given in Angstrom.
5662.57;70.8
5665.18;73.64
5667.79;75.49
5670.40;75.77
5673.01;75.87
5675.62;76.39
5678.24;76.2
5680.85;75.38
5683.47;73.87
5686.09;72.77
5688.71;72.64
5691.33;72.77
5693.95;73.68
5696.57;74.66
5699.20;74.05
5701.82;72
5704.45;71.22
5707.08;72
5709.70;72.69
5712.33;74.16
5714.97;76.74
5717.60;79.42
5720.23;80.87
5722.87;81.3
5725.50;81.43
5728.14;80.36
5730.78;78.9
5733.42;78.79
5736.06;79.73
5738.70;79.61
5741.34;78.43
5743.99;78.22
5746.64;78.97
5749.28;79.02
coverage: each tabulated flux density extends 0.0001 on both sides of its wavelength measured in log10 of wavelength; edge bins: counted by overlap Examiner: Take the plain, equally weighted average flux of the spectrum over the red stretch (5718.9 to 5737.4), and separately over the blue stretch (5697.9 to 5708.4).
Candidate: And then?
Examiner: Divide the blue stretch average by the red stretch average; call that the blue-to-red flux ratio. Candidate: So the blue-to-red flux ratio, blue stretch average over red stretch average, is 0.90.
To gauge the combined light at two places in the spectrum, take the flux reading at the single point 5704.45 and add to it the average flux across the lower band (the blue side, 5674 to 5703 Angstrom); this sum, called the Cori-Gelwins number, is 145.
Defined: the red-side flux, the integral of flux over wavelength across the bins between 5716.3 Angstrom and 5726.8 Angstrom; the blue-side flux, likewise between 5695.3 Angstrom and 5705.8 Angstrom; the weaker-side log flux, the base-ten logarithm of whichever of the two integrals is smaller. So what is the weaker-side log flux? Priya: 2.88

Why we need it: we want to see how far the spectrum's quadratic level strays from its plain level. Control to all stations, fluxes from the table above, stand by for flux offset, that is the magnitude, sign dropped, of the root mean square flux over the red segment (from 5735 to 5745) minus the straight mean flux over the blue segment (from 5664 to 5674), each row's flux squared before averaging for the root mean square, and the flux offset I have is 3.8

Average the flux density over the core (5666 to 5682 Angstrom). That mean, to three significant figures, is 75.8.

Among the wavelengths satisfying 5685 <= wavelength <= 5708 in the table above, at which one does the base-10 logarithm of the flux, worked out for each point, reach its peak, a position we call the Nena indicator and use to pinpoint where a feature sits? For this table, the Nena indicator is 5696.57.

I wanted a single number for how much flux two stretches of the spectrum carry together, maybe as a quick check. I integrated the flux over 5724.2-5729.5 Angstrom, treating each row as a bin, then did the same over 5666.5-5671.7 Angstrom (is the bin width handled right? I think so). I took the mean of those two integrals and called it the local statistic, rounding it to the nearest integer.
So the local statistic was 411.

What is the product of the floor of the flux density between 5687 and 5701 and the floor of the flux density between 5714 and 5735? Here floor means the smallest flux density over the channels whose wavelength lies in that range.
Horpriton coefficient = 5574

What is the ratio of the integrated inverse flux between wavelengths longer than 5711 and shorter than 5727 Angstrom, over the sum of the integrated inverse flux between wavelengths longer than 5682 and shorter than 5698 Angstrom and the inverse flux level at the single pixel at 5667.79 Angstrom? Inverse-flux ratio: 0.88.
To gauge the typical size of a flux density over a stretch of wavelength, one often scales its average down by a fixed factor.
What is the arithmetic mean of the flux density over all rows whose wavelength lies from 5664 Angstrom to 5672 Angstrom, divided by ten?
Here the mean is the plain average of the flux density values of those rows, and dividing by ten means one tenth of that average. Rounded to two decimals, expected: 7.50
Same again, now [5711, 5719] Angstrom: 7.68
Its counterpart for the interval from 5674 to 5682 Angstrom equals 7.60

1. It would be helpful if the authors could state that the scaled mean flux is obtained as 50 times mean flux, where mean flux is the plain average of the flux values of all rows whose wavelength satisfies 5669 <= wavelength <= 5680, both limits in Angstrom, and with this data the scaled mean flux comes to 3803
